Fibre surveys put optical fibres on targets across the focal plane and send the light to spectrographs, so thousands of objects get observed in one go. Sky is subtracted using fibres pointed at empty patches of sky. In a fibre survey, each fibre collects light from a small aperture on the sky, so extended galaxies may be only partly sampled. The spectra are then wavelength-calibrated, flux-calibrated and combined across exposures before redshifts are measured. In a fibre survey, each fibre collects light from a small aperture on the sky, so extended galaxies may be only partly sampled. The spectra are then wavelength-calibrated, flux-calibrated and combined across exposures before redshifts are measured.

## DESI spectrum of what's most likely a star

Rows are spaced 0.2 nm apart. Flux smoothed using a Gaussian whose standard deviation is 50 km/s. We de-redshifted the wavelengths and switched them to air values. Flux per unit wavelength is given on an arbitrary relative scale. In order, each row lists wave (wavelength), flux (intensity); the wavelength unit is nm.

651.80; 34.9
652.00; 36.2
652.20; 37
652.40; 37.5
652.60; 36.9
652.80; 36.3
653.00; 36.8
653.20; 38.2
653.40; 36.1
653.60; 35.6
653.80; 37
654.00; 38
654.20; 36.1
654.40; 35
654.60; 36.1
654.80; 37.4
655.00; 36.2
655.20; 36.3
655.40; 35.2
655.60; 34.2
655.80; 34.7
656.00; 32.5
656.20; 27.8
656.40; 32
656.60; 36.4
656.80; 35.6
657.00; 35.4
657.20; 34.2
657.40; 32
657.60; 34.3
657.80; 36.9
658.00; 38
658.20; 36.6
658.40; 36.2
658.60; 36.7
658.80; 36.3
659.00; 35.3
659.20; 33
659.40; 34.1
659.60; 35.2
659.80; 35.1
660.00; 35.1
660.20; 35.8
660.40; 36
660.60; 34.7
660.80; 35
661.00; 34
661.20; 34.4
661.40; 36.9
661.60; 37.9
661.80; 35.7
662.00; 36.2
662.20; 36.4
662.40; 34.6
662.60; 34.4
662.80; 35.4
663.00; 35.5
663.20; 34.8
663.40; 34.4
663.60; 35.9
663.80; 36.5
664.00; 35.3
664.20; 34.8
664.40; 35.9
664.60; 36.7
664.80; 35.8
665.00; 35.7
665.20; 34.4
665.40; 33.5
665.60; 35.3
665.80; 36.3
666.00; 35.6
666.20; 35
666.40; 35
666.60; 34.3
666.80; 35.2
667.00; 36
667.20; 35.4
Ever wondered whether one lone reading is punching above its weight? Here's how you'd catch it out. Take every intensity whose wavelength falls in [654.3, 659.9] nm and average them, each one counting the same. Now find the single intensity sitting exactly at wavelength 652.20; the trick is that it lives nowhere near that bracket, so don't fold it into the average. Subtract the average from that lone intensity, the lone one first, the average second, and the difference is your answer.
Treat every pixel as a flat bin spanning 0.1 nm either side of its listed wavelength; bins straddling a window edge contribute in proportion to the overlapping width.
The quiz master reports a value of 2.0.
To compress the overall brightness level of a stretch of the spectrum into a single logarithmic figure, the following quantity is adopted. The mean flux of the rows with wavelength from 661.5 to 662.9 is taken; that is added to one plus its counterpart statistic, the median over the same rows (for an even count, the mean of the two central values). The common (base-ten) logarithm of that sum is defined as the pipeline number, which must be 1.86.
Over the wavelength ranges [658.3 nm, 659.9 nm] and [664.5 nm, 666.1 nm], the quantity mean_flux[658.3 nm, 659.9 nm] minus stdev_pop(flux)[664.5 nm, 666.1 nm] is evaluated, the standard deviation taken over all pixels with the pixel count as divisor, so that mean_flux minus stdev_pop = 34.3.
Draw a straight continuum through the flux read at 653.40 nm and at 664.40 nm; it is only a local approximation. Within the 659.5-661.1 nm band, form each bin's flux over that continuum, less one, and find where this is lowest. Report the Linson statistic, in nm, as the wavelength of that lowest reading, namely 661.00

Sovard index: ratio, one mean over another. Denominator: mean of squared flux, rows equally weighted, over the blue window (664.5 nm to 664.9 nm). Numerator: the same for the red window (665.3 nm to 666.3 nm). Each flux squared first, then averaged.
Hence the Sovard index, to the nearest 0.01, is 0.94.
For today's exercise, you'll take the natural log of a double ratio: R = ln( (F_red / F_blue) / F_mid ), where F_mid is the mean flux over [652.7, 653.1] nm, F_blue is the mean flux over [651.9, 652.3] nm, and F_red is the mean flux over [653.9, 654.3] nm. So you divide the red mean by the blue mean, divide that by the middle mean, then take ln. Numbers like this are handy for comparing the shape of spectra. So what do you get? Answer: -3.59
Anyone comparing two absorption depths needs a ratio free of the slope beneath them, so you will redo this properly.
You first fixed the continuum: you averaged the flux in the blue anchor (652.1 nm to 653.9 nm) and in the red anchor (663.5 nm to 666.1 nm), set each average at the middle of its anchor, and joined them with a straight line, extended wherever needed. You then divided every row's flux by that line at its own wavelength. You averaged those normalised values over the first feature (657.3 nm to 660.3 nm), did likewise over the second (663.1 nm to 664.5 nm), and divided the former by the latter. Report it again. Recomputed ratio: 0.985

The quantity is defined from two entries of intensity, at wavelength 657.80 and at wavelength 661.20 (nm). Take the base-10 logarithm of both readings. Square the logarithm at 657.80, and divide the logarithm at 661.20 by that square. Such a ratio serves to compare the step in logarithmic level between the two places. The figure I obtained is 0.626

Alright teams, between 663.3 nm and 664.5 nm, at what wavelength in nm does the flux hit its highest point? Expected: 663.80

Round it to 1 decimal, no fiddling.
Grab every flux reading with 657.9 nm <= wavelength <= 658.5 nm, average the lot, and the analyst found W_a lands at 36.9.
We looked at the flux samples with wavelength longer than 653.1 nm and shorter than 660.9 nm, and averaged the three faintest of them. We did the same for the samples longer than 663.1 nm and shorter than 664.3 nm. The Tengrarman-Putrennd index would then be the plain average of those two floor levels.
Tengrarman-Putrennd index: 32.6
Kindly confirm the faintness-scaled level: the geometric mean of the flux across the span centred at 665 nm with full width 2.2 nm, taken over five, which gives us 7.08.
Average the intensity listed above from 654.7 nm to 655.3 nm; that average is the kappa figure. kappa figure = 36.6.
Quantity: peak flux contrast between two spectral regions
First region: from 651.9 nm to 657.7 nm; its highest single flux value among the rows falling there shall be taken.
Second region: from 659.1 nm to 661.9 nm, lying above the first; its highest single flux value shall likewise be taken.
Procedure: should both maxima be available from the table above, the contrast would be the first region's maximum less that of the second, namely 0.3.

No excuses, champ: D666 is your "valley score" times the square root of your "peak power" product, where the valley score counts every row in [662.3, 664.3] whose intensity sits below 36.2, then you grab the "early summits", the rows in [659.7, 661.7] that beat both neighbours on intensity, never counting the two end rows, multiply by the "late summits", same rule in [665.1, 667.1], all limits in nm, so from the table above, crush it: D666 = 12.7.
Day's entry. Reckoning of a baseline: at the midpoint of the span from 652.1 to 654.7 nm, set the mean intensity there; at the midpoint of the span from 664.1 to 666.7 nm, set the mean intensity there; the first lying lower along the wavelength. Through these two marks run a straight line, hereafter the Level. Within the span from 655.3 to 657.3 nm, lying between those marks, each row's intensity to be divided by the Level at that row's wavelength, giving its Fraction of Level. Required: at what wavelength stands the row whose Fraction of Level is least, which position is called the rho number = 656.20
